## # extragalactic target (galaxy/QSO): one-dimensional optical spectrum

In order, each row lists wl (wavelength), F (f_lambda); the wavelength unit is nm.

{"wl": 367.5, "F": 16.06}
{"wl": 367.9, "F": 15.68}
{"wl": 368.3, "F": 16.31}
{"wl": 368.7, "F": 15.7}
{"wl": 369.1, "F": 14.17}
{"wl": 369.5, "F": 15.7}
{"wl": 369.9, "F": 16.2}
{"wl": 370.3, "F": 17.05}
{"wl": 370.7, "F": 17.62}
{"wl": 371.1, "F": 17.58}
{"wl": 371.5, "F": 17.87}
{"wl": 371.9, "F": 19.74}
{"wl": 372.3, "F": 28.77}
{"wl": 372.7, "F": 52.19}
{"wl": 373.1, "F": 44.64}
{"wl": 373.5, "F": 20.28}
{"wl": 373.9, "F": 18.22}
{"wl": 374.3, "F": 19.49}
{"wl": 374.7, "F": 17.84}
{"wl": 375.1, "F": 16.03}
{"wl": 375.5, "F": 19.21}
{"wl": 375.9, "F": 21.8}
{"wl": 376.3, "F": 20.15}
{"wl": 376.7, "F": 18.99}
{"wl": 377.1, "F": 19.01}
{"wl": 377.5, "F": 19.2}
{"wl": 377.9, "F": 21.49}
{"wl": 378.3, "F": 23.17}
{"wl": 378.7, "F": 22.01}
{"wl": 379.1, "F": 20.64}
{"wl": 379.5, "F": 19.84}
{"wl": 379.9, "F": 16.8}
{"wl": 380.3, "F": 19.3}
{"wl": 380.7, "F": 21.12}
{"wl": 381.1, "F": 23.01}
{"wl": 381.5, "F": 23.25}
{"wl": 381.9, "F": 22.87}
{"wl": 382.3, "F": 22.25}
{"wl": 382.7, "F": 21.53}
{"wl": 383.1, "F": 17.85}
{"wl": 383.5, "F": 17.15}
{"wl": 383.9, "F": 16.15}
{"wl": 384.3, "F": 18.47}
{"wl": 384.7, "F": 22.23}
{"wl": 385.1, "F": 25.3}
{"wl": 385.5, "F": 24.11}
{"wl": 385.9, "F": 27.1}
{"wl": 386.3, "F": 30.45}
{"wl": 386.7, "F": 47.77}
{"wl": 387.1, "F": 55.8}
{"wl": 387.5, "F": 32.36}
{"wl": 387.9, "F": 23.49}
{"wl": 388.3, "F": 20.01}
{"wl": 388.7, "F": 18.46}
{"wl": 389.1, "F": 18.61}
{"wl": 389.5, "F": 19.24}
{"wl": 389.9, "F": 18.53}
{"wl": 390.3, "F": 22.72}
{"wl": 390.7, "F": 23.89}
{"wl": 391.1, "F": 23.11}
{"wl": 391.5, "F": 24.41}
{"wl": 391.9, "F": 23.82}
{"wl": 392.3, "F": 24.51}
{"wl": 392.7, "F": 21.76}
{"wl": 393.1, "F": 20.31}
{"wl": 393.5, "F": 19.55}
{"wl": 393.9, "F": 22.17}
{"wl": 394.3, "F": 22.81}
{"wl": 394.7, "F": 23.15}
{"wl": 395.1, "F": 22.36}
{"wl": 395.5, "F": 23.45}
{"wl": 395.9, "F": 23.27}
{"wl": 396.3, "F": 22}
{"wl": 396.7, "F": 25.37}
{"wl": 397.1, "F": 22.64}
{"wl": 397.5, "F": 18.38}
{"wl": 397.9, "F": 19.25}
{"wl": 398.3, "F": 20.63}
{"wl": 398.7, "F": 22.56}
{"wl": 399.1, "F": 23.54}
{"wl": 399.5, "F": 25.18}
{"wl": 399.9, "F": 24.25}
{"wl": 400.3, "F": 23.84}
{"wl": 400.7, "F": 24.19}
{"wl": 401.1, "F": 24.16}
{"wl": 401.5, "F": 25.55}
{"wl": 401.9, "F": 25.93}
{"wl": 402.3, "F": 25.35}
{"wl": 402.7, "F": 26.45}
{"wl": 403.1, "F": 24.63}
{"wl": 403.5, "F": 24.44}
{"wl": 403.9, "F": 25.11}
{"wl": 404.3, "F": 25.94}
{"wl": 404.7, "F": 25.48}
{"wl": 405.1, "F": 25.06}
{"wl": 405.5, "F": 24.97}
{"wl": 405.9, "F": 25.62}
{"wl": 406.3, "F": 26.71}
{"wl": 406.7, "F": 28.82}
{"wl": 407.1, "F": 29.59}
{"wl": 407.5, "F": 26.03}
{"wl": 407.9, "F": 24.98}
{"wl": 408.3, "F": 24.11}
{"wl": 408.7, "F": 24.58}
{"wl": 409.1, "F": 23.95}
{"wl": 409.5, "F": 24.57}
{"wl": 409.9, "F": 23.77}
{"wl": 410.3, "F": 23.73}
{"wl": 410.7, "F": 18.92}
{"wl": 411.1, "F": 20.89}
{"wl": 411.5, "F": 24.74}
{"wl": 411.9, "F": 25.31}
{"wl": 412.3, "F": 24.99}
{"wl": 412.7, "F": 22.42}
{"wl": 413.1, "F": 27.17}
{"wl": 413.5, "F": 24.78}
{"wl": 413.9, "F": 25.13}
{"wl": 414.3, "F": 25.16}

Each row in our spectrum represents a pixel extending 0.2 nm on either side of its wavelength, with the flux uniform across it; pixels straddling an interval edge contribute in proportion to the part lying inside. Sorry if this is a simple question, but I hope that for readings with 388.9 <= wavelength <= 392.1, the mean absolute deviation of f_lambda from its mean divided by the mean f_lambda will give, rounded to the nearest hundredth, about 0.10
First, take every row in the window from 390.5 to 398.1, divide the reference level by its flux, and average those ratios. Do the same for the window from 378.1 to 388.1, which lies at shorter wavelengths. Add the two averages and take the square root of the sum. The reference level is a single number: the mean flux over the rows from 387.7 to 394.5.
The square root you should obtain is 1.39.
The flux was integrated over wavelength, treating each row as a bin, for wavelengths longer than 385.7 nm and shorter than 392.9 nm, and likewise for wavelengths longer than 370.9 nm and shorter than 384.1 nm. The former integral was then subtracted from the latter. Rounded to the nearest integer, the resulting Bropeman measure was 97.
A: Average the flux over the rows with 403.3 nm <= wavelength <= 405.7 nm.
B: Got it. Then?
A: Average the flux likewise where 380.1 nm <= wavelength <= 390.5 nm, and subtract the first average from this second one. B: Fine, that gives -1.0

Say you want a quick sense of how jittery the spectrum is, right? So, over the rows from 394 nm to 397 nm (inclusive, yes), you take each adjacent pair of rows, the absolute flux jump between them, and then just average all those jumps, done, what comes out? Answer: 1.2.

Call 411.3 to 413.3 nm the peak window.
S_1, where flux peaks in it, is 413.1 nm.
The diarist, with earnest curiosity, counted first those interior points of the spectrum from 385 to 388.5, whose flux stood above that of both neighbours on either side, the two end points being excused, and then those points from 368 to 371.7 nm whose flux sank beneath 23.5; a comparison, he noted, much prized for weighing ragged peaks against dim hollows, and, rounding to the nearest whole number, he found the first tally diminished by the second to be -8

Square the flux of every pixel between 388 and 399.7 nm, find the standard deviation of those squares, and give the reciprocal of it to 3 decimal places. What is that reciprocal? 0.011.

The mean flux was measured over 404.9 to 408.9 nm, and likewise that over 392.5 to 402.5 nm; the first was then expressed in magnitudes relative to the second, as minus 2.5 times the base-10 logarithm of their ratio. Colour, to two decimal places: -0.14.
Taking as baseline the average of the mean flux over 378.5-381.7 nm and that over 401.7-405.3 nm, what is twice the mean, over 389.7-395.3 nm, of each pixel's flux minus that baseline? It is -1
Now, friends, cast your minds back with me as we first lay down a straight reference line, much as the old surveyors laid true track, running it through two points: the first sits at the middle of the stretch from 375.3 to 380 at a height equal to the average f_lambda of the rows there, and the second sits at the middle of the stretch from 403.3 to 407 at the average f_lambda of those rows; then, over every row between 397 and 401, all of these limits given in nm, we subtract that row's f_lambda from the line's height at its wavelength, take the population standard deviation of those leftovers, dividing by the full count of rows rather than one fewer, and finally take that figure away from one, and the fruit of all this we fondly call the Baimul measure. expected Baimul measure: -1.0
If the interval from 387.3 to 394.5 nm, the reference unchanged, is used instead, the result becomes -2.3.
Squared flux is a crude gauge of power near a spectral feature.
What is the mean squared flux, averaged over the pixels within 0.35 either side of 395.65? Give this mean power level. 546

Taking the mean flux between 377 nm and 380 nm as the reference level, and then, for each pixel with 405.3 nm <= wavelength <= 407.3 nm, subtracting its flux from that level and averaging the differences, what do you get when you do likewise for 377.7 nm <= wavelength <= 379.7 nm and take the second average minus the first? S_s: 5.7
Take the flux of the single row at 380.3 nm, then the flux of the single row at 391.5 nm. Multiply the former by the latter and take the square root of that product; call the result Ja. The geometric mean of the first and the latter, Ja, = 21.7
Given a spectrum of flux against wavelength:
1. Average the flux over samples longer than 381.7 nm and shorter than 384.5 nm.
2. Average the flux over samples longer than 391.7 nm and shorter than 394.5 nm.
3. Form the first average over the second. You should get 0.88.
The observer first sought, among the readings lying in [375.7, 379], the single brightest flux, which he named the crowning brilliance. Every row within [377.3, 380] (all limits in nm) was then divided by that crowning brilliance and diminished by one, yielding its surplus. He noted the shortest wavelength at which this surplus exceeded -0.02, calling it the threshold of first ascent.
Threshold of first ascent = 378.3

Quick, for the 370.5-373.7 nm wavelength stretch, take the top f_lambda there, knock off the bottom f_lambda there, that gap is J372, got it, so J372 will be 35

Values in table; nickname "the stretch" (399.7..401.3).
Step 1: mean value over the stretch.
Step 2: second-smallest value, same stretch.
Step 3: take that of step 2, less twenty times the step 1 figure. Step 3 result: -458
